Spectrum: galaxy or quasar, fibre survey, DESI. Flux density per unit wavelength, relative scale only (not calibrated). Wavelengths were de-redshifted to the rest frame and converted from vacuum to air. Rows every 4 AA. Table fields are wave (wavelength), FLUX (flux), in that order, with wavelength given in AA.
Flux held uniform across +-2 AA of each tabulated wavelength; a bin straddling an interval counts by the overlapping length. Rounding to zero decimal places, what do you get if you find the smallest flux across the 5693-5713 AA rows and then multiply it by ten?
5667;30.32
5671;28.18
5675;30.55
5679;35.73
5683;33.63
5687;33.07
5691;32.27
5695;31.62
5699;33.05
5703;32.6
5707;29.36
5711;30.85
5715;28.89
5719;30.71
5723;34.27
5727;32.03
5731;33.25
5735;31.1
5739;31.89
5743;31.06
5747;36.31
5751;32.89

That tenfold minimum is 294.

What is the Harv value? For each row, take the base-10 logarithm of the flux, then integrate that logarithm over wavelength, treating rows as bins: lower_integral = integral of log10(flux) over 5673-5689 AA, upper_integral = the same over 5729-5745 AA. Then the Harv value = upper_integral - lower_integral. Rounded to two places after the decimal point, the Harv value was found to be -0.30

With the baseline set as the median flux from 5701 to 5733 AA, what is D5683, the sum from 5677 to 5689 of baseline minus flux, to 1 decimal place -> -8.1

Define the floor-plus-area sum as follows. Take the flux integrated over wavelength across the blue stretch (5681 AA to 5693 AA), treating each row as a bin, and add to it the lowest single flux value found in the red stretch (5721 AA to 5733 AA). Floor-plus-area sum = 428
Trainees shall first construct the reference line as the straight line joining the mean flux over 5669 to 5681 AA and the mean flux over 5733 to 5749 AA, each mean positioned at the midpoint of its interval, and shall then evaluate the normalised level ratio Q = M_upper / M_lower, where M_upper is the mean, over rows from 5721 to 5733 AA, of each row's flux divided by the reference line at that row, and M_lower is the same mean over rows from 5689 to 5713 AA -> 1.04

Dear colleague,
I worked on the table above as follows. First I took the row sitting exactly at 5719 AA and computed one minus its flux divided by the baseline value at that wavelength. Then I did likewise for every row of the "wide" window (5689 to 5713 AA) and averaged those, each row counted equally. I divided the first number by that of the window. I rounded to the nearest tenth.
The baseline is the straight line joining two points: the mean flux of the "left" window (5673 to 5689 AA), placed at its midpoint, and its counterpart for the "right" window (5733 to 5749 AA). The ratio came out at 1.5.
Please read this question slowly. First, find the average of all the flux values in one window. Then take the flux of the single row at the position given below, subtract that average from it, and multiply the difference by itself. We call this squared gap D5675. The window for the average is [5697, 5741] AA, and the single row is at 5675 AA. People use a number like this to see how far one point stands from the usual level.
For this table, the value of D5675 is 1.2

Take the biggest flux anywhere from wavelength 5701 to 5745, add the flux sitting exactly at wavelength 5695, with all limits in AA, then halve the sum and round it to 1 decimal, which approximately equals 32.9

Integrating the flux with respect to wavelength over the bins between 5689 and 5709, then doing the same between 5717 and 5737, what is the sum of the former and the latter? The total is 1281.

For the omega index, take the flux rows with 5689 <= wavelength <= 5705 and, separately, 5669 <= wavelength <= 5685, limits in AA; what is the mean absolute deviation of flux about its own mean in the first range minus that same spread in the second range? -2.2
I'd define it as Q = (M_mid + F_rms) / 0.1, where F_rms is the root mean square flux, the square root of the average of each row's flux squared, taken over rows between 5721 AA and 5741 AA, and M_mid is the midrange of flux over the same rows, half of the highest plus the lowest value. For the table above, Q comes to 652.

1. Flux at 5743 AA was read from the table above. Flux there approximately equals 31.06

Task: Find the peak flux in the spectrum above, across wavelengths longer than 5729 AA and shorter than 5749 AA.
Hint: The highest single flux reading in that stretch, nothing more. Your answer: 36.31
